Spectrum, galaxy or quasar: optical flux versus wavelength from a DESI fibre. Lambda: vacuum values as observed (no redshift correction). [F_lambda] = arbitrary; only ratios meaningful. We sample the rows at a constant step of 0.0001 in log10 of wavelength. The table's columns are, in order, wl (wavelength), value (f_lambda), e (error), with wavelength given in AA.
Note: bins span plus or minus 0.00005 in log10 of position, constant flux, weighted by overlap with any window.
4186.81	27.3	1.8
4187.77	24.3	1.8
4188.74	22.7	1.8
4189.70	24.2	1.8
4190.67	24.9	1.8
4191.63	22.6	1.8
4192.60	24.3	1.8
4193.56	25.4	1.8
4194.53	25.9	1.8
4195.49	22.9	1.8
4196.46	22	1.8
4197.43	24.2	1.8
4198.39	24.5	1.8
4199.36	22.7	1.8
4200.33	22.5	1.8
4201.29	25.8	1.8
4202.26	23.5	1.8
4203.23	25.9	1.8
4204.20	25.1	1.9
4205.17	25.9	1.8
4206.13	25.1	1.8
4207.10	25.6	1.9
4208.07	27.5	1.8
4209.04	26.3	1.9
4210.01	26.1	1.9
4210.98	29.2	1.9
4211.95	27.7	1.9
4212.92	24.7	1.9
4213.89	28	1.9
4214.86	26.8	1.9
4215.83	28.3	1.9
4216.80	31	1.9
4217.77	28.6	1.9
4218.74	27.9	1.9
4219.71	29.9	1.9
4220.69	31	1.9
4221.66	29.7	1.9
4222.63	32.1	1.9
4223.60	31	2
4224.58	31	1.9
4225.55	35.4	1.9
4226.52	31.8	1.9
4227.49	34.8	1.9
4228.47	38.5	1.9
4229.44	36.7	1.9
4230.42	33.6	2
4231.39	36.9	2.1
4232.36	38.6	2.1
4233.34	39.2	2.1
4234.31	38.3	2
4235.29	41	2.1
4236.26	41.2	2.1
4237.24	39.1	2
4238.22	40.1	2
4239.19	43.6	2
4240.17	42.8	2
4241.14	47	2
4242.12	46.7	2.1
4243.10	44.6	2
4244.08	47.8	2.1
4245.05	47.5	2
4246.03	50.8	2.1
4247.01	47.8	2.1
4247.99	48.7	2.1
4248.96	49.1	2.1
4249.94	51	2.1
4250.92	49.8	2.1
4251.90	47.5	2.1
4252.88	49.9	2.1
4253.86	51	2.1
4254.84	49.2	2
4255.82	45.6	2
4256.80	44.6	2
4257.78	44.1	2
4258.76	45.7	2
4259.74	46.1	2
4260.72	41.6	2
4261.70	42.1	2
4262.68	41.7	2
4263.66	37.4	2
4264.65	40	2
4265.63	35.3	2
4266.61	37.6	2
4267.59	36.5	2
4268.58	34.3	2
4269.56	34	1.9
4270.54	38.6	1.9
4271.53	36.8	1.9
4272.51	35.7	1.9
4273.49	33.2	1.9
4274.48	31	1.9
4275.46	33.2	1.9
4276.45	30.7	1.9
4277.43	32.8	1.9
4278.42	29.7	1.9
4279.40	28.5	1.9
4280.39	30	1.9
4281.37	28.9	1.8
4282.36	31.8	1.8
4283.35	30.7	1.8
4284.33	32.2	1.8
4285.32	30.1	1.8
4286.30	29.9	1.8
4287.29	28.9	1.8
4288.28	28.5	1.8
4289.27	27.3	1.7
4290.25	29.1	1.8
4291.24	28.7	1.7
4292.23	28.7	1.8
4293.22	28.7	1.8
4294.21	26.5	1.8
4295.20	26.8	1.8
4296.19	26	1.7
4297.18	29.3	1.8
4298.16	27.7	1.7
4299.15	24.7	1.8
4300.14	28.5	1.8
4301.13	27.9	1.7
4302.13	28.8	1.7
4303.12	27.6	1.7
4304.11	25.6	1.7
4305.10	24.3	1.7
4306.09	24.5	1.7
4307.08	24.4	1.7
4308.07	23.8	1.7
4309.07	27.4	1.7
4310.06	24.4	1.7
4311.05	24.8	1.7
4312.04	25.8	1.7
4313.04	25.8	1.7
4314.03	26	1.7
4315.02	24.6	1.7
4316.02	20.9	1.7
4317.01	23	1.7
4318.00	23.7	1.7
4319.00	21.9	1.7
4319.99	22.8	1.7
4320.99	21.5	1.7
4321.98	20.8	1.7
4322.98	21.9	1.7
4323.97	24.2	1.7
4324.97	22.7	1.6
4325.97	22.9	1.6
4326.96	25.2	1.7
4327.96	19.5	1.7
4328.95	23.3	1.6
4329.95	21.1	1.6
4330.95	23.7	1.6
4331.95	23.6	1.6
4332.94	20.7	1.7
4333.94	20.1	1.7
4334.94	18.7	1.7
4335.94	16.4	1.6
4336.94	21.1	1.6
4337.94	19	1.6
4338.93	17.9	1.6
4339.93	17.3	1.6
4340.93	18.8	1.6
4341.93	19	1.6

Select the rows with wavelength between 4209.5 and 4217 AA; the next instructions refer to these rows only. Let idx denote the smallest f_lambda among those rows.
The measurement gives 24.7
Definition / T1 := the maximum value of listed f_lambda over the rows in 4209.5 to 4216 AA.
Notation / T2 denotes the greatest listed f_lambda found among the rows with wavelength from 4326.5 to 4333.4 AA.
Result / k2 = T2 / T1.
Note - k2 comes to 0.86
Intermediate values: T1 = 29.2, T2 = 25.2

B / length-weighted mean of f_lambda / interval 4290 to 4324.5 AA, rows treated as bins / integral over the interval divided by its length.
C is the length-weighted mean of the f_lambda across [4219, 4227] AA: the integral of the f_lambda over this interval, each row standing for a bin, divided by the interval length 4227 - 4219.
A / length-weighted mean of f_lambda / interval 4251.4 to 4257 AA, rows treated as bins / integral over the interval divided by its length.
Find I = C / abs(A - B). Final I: 1.4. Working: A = 48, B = 25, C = 31.4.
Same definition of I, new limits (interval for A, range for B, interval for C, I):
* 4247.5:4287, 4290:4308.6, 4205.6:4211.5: 2.3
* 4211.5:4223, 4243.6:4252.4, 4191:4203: 1.2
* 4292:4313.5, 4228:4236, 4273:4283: 2.7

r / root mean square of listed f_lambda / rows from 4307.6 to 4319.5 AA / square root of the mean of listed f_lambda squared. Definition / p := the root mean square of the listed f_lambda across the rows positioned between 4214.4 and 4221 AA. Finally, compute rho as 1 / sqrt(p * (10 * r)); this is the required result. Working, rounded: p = 29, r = 24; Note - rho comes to 0.0119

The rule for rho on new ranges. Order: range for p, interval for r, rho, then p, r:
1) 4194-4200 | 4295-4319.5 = 0.0128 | 24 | 26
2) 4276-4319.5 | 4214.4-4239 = 0.0103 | 27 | 34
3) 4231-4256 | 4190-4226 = 0.0090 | 45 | 27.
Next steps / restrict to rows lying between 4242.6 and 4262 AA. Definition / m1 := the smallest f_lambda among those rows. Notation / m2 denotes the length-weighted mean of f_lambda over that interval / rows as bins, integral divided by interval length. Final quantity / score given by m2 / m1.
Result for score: 1.14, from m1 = 41.6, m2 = 47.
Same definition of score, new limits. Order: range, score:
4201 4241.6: 1.37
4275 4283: 1.08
